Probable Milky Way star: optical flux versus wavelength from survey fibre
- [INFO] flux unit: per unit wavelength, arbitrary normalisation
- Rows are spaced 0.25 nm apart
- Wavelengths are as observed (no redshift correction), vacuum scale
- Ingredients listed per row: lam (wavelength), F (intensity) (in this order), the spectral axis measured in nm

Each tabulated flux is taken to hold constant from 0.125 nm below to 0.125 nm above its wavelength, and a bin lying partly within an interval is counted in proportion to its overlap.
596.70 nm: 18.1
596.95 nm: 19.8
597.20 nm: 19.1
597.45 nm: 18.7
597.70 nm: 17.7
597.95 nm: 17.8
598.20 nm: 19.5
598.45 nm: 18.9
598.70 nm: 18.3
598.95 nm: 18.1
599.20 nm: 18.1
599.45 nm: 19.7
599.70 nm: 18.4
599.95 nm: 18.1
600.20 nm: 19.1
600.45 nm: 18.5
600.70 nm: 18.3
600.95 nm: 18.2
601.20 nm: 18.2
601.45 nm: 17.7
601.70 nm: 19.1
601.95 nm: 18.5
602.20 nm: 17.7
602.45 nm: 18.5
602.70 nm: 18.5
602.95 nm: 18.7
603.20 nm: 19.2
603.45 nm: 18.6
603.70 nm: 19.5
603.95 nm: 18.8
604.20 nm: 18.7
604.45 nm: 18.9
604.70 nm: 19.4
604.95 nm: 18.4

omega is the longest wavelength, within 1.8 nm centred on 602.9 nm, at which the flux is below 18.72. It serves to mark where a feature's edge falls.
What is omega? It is 603.45 nm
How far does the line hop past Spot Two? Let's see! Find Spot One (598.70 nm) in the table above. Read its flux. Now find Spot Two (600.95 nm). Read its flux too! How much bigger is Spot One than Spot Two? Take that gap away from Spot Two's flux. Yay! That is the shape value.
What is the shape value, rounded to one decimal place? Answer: 18.1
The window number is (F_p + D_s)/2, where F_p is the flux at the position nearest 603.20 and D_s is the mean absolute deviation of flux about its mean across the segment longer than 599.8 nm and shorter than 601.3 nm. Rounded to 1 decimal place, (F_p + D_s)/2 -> 9.7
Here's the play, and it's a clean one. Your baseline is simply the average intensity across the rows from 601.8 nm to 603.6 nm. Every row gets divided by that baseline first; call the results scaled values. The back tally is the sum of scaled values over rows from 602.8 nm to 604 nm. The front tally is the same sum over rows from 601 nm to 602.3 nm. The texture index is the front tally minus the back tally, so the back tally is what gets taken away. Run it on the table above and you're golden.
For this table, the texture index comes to -0.194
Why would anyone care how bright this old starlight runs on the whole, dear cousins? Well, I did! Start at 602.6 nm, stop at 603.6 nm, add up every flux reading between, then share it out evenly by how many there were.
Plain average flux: 18.8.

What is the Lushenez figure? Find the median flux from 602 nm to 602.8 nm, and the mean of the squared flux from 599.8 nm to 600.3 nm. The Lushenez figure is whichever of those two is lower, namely 18.5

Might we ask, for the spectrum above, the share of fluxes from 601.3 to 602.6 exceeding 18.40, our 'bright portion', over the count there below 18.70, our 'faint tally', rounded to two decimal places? 0.15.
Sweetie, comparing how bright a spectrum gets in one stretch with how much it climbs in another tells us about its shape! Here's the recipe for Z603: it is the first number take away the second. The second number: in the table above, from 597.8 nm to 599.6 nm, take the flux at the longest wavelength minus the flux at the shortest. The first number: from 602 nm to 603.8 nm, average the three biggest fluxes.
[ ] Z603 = 17.2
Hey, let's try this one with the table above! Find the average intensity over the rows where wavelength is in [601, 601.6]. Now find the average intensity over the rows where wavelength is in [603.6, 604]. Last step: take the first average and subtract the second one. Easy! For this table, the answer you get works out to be -1.2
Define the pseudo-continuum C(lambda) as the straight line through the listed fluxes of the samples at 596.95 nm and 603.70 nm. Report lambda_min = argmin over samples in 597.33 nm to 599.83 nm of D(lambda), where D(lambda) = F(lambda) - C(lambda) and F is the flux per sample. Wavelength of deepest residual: 597.70 nm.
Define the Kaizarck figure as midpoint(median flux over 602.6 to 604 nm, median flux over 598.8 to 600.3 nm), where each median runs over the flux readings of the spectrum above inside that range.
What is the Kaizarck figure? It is 18.5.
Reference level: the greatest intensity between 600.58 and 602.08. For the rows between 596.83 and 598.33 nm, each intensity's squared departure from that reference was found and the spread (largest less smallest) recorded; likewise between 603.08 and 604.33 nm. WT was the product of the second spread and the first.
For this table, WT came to 0.47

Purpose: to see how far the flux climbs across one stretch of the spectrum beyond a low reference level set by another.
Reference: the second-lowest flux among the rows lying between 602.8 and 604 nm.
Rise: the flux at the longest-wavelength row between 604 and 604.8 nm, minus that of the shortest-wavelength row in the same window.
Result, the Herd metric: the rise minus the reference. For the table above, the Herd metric -18.0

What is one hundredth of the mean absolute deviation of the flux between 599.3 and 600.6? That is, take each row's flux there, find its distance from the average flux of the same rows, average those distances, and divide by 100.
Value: 0.0051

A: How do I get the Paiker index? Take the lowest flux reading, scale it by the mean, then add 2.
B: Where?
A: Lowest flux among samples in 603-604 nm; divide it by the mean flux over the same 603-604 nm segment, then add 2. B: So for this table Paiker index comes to 2.978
